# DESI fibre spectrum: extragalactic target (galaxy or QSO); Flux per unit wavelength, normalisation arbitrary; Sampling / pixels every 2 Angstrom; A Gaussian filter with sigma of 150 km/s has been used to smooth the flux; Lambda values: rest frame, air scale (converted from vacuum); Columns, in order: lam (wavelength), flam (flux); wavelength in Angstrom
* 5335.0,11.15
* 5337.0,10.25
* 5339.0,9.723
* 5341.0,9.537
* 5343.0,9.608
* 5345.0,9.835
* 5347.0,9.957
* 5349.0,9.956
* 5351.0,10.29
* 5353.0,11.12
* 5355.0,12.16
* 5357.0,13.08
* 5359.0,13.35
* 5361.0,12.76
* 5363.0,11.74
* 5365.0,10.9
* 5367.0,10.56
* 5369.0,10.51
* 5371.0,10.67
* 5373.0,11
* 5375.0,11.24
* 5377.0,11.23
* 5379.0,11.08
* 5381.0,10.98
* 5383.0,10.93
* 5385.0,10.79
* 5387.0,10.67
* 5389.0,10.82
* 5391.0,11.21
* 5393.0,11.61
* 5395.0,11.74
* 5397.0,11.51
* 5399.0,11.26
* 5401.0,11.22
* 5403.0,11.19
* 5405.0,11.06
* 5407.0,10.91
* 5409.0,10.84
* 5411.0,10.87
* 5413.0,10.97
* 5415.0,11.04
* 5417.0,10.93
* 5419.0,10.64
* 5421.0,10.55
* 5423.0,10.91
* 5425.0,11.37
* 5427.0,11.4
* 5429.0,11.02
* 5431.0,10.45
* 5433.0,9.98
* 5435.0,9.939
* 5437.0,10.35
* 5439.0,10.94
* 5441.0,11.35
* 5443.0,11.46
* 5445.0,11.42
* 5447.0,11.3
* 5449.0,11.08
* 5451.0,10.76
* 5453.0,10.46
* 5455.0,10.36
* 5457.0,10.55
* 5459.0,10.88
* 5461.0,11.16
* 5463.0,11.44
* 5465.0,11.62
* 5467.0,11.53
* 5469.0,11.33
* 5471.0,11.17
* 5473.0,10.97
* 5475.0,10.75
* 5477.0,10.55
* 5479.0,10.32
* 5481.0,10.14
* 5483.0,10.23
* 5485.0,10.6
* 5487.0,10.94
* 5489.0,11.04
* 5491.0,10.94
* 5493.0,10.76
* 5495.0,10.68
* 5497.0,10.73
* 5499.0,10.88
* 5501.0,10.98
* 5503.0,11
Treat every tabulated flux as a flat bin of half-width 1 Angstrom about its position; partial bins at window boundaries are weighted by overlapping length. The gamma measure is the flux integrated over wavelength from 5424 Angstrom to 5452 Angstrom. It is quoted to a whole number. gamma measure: 306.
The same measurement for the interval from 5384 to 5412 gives 311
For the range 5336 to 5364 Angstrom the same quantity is 307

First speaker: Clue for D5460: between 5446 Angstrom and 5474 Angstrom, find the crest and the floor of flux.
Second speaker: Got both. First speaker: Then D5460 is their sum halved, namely 11.0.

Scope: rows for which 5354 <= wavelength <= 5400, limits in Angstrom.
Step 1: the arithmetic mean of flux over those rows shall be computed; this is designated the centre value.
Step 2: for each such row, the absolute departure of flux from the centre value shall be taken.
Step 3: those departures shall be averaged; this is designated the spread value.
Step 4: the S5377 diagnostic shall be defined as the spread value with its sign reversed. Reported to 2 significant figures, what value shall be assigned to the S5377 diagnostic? -0.60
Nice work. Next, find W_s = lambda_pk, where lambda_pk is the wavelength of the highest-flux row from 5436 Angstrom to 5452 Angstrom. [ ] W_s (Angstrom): 5443.0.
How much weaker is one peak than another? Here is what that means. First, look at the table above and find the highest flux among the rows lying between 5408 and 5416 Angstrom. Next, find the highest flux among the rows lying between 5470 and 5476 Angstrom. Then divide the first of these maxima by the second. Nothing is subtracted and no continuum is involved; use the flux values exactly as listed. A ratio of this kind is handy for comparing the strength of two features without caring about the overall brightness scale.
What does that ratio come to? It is 0.99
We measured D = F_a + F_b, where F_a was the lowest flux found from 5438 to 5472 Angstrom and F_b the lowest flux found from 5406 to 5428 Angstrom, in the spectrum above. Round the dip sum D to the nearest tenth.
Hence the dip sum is 20.9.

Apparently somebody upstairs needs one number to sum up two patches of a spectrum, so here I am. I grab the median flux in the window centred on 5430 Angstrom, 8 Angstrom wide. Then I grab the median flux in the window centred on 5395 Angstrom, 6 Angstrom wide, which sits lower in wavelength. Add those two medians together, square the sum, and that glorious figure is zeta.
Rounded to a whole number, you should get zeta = 499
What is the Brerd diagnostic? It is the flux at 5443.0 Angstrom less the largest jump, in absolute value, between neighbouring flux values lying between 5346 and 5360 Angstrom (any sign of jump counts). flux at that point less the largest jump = 10.4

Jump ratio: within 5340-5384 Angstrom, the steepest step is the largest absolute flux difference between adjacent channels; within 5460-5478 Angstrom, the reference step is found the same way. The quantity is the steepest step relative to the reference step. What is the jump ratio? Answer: 3.7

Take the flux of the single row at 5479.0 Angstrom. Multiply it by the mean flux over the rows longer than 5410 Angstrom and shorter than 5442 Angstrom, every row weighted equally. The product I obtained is 111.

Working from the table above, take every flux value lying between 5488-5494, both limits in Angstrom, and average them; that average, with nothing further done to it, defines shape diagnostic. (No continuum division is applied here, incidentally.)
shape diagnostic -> 10.9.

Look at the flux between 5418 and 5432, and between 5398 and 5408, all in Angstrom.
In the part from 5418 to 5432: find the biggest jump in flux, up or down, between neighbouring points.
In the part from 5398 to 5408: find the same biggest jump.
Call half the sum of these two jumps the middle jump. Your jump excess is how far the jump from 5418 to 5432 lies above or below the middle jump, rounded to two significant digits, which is 0.21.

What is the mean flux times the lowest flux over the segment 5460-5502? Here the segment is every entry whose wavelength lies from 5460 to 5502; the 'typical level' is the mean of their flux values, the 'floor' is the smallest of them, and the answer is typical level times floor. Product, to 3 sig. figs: 110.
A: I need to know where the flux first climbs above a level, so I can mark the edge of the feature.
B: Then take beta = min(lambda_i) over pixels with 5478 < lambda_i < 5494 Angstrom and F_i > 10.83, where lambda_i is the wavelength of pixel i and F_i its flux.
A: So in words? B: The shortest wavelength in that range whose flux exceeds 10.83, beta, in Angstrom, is 5487.0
